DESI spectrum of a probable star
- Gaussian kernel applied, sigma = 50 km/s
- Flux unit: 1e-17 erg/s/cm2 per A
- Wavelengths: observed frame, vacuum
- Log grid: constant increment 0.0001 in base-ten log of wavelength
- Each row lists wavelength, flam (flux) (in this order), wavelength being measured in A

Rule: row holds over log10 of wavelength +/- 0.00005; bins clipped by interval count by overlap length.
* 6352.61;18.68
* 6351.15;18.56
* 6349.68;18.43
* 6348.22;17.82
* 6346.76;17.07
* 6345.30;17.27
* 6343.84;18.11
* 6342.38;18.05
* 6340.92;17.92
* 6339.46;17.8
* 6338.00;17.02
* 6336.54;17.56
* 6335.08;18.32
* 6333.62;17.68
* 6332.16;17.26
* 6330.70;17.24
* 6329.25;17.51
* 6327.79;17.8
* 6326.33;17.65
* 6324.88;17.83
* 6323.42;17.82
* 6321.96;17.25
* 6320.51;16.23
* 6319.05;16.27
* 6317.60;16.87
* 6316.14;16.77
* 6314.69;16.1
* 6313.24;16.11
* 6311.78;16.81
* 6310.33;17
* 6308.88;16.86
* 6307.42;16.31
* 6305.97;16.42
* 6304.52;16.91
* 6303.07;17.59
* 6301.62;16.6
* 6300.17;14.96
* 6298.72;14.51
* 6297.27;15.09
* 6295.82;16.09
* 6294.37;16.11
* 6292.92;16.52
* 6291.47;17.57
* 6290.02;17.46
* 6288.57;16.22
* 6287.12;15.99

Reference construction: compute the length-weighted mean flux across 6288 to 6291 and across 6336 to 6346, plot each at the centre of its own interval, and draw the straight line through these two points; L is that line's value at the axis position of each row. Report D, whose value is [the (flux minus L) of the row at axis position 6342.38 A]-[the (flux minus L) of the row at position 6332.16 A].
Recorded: 0.6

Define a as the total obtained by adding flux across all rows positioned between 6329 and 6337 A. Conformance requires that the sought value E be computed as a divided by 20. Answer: 5.28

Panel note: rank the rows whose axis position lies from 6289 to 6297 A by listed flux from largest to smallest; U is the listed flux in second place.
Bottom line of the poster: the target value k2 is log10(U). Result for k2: 1.242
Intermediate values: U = 17.46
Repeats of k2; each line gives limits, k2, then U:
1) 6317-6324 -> 1.237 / 17.25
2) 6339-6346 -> 1.256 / 18.05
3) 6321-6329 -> 1.251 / 17.82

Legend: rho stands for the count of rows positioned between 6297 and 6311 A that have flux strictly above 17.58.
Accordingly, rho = 1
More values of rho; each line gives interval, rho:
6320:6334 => 5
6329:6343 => 5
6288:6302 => 0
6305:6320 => 0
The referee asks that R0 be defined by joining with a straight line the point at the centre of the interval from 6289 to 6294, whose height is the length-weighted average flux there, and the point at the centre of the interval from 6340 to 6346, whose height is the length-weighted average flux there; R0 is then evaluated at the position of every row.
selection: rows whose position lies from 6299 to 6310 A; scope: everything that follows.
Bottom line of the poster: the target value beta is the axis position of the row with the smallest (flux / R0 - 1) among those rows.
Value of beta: 6300.17 A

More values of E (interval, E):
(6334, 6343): 5.33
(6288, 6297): 5.00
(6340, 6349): 5.31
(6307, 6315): 4.96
